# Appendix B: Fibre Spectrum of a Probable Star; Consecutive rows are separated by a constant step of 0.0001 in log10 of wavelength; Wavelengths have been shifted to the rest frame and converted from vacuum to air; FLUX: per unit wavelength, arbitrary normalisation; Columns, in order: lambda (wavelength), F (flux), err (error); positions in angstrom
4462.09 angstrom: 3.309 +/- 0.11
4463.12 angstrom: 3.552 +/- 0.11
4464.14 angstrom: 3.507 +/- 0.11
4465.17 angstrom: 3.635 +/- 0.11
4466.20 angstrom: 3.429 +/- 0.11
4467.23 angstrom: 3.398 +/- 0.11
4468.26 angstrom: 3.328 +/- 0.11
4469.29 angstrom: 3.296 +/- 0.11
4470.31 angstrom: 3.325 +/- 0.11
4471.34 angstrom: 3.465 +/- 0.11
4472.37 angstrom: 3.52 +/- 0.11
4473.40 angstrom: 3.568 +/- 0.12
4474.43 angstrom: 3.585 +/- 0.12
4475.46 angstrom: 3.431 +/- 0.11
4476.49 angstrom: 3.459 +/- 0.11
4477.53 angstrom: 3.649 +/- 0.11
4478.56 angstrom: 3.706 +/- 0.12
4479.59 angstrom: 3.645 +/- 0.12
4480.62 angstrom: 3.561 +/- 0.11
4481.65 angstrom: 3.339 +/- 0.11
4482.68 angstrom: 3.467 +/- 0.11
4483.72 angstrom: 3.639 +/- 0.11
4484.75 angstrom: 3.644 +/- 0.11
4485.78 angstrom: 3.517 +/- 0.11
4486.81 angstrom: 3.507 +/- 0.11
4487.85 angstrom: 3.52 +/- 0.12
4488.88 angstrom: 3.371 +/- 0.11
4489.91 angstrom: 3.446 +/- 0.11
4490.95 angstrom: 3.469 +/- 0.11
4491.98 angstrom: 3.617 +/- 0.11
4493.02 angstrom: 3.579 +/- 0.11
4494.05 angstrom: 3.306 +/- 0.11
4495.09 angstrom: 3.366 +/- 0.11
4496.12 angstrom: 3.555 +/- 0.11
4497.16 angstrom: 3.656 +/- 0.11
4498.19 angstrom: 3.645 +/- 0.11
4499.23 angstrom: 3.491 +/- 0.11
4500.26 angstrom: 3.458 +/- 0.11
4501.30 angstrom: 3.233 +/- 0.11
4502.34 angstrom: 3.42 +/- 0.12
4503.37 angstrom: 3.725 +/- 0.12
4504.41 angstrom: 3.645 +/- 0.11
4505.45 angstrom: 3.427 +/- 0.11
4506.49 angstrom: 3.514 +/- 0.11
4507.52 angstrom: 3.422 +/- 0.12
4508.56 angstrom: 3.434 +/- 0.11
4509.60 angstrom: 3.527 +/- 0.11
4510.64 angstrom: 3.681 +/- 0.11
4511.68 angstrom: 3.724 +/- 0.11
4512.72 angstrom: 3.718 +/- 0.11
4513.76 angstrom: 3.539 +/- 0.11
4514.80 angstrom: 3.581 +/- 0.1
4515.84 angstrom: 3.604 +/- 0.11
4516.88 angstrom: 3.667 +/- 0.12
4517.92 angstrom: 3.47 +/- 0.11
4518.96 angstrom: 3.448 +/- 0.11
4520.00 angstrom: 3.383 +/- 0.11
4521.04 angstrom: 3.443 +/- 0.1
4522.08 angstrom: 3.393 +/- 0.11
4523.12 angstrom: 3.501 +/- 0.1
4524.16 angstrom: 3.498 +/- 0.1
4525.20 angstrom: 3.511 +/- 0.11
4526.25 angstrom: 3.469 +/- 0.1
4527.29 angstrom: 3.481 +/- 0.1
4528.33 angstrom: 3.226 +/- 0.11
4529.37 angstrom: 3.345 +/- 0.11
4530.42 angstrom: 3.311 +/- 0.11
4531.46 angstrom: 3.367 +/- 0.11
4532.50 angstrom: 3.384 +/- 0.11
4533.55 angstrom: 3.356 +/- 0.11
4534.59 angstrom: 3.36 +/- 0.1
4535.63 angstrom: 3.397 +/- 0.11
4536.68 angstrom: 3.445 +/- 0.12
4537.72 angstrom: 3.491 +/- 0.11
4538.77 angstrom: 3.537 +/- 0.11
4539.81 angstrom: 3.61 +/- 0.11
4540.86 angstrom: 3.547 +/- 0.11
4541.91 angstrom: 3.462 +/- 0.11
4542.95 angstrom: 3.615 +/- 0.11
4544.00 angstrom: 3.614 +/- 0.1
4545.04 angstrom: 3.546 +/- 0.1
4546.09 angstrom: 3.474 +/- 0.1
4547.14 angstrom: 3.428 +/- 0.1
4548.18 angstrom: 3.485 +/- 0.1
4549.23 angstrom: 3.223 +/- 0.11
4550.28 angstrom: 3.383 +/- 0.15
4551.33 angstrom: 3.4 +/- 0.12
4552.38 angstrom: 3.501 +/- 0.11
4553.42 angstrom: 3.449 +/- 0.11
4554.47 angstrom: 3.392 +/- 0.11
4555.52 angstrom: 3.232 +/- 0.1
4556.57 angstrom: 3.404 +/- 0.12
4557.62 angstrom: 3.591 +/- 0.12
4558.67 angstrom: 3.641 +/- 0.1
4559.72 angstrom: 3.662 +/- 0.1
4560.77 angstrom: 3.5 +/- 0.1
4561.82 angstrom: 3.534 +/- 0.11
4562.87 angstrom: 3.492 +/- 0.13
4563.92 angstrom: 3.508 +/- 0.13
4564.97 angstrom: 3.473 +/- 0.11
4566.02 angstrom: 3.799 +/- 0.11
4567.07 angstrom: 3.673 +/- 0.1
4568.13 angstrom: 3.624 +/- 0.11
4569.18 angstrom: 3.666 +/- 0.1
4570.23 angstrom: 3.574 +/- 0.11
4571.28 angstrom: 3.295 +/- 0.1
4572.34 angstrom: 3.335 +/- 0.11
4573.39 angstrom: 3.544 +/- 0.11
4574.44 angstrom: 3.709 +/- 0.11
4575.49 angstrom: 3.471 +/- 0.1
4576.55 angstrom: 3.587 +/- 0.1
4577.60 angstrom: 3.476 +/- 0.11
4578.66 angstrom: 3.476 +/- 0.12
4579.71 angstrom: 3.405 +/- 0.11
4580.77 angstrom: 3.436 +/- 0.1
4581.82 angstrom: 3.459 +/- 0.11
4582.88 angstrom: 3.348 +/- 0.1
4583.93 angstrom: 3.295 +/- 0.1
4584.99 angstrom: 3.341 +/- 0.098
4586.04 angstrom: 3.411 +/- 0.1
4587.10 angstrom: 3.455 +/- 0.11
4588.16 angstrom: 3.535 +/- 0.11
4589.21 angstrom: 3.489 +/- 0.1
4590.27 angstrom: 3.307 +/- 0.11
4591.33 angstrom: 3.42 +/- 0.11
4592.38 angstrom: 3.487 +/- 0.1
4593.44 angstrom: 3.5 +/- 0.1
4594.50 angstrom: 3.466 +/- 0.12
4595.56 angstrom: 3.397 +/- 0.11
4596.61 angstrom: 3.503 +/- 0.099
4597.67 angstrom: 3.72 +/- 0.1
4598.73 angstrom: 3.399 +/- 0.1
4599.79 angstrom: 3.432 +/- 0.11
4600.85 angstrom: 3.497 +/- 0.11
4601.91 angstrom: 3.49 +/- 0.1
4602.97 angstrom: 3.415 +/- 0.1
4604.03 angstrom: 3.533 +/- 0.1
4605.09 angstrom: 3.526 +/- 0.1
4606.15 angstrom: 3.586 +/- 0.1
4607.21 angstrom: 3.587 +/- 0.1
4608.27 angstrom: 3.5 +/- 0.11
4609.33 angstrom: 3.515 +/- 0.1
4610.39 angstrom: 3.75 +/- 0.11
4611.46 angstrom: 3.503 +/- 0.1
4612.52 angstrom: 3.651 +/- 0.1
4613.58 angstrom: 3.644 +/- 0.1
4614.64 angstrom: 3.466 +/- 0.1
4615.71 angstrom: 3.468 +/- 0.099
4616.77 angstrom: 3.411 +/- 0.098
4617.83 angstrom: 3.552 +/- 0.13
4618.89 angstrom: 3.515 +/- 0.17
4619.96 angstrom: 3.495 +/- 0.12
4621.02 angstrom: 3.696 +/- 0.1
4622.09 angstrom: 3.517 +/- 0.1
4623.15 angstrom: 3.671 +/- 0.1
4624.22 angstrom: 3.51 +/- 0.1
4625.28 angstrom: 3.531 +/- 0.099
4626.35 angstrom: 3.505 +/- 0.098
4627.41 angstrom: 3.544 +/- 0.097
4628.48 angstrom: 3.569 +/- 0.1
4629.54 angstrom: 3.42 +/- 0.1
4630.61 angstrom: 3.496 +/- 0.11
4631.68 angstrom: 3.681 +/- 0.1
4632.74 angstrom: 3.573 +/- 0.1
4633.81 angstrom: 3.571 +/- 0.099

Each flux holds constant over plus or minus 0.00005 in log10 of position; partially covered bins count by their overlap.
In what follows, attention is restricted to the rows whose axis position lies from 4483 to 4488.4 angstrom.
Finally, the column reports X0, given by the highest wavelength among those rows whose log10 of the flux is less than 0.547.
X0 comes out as 4487.85 angstrom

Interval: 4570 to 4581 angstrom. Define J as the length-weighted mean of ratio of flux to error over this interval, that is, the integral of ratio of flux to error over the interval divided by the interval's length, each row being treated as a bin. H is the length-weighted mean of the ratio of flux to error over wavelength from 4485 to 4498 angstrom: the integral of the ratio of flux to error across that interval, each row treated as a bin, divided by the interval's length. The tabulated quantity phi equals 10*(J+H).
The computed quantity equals 641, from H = 31.6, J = 32.5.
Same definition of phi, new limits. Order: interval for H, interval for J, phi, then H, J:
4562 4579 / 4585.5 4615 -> 663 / 32.5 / 33.9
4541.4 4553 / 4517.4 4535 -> 641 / 32.0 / 32.1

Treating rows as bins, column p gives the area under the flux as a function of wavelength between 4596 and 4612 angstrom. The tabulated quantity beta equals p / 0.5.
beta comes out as 113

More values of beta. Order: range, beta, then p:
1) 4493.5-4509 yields 108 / 54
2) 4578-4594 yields 110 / 55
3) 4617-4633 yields 114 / 57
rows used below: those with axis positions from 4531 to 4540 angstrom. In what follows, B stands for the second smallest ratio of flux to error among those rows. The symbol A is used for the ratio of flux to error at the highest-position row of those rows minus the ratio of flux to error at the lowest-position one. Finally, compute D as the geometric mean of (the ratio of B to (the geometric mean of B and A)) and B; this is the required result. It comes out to 11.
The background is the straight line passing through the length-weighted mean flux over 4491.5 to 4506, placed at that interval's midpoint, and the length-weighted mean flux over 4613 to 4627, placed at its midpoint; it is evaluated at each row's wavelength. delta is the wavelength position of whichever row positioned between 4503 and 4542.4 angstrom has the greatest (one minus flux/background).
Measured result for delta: 4528.33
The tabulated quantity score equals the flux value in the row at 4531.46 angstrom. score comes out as 3.367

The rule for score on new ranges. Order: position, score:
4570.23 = 3.574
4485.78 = 3.517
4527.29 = 3.481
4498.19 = 3.645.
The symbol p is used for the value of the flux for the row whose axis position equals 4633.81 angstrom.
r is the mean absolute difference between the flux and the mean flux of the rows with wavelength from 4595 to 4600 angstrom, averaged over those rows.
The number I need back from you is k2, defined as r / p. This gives 0.0272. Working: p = 3.571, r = 0.10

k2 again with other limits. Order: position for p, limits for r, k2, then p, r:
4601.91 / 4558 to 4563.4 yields 0.0196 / 3.49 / 0.07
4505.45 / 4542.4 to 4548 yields 0.0197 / 3.427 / 0.07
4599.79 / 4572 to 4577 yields 0.0294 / 3.432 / 0.10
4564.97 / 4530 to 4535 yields 0.0051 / 3.473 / 0.02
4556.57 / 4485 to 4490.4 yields 0.0150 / 3.404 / 0.05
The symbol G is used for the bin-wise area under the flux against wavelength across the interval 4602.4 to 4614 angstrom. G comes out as 41.3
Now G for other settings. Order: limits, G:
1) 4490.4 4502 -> 40.4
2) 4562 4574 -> 42.5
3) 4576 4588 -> 41.1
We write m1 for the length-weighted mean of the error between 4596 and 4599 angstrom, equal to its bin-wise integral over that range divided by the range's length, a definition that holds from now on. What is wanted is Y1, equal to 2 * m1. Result 0.200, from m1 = 0.100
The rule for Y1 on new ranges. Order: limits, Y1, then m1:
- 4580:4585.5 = 0.204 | 0.102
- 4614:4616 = 0.199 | 0.099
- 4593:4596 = 0.220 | 0.110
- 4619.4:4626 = 0.206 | 0.103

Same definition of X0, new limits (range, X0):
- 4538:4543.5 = 4541.91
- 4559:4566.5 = 4564.97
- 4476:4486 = 4485.78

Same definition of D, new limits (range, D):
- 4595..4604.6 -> 9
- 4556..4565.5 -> 9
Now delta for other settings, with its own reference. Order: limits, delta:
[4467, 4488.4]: 4469.29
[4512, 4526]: 4520.00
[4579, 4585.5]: 4583.93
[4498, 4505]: 4501.30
